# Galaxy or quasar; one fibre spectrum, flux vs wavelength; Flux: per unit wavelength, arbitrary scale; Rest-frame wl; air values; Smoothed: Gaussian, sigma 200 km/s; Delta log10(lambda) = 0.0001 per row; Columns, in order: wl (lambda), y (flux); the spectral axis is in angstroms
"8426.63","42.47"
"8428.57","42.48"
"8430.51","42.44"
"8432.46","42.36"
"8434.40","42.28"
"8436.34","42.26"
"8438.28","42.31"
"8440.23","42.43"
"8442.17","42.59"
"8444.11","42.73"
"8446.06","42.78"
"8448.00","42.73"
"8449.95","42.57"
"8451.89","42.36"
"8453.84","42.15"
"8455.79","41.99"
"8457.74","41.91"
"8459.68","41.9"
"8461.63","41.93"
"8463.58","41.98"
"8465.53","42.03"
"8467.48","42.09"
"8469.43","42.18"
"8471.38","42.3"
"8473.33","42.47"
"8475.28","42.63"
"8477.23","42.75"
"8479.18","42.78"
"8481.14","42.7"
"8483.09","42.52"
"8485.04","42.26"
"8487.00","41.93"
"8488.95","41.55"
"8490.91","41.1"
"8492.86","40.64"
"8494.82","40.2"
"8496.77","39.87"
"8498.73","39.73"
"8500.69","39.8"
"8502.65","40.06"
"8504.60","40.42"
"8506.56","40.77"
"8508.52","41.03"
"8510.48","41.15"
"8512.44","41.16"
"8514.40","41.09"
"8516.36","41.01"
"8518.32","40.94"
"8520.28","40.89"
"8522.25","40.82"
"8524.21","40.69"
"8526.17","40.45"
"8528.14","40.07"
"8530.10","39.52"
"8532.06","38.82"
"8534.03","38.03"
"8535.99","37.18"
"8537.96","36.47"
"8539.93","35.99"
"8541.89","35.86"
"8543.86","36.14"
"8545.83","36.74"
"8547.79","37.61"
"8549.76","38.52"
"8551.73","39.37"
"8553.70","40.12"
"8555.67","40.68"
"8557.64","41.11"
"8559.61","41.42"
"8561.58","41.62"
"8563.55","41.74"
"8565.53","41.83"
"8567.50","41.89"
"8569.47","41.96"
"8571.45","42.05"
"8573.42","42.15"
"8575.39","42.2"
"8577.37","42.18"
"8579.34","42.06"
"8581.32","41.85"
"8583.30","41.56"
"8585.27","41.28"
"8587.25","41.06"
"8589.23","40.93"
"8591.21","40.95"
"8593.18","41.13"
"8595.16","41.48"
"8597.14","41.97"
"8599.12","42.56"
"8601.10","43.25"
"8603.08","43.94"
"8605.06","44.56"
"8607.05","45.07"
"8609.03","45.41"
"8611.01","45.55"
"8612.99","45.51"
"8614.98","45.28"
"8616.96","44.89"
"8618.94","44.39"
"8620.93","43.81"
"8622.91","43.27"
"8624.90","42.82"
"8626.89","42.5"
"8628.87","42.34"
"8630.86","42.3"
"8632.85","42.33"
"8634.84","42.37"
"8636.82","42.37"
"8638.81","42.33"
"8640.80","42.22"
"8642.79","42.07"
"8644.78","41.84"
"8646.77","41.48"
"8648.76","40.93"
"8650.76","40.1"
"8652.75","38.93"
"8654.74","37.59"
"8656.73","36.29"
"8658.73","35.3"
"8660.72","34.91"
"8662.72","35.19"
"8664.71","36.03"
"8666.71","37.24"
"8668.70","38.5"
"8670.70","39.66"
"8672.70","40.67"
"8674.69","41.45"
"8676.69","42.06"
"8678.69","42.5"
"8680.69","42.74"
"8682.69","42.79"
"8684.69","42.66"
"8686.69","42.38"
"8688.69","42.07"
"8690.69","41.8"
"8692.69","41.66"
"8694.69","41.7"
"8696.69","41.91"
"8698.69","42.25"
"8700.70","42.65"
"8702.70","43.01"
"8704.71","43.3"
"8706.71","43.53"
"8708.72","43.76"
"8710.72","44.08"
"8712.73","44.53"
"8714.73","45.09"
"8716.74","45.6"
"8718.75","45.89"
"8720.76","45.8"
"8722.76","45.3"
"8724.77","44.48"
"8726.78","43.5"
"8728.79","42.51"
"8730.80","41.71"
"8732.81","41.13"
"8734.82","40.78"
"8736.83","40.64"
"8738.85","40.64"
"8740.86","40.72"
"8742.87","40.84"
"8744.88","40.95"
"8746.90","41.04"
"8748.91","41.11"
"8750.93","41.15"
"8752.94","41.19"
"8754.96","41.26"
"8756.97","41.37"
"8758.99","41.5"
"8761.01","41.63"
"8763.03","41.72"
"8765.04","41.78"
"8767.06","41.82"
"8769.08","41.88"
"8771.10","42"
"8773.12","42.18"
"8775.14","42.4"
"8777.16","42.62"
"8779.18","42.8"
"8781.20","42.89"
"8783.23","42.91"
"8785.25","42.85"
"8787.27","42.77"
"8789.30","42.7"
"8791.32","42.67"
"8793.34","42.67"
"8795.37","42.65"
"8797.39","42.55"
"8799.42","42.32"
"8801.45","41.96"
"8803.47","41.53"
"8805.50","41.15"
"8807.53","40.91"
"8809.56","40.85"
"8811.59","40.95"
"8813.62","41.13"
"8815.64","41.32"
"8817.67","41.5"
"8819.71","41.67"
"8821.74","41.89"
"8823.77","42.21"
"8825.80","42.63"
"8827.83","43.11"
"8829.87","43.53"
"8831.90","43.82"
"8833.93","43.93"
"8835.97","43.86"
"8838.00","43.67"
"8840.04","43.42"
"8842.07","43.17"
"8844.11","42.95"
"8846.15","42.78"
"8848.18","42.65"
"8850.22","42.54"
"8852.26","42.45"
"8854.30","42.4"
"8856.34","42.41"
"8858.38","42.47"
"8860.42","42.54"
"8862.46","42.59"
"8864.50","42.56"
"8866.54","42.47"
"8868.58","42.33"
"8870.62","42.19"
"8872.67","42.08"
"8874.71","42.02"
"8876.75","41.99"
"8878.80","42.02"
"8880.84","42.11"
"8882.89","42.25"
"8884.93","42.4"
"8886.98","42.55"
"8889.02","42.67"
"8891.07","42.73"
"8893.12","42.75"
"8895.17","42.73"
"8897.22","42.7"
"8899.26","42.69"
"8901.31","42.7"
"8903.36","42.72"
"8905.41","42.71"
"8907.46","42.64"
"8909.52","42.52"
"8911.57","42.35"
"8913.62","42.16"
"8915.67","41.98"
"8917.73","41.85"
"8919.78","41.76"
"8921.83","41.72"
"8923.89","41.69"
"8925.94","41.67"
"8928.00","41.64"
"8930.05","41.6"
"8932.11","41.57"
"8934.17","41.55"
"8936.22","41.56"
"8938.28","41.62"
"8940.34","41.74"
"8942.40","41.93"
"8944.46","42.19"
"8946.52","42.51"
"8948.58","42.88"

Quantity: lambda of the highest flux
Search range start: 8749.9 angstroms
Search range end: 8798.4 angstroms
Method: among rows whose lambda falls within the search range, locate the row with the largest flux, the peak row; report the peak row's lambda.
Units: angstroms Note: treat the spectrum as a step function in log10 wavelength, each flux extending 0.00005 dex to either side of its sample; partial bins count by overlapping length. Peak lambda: 8783.23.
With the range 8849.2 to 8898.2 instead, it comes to 8893.12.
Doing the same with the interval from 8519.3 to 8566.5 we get 8565.53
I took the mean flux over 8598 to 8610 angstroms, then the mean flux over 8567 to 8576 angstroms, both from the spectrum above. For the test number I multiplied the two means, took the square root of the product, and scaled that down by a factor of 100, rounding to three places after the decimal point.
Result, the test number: 0.431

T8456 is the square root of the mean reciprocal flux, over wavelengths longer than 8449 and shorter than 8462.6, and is 0.154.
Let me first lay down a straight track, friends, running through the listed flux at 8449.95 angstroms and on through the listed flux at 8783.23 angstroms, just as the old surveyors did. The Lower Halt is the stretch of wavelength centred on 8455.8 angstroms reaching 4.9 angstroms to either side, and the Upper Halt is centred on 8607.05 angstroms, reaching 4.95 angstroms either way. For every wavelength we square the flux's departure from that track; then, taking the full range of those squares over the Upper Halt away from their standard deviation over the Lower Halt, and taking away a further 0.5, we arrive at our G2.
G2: -6.8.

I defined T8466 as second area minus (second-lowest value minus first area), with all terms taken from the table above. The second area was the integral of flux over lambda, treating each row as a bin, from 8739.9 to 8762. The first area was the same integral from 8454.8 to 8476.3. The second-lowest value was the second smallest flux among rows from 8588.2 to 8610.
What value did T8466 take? 1775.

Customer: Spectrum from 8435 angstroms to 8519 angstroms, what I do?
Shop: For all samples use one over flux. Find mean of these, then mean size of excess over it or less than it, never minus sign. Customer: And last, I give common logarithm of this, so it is -3.34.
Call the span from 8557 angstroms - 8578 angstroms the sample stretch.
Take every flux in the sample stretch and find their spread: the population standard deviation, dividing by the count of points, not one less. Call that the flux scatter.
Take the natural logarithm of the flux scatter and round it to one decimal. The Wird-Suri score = -1.1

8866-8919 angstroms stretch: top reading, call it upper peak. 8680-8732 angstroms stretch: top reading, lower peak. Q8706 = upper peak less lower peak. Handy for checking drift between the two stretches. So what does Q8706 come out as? -3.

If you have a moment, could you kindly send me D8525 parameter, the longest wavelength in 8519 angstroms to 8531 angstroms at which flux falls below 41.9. 8530.10 angstroms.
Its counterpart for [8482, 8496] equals 8494.82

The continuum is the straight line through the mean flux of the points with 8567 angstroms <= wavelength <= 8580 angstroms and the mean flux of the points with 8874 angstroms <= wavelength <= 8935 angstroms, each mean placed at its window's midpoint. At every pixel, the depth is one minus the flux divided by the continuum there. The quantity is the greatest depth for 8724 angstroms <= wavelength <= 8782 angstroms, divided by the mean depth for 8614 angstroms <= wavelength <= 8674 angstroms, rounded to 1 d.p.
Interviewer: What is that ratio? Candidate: 1.0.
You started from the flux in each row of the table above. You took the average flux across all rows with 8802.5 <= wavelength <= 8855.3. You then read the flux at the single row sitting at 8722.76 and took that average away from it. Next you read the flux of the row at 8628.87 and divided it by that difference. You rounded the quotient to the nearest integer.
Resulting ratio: 15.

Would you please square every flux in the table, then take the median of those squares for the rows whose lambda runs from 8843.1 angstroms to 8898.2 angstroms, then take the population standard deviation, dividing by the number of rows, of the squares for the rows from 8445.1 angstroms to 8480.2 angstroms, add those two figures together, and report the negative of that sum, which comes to -1831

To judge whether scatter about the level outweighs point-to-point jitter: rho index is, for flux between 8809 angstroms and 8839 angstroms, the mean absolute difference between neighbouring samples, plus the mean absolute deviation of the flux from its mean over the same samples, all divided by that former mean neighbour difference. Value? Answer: 5.3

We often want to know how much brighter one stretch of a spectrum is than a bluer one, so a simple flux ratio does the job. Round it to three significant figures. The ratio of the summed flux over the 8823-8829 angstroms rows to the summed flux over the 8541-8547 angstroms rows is 1.18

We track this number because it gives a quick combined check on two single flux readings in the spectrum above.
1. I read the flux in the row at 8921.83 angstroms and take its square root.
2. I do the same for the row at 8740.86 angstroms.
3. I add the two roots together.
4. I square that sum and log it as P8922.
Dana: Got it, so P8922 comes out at 165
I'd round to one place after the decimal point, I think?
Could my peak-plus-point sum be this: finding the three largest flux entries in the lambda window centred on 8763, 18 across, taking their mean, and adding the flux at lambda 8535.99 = 79.1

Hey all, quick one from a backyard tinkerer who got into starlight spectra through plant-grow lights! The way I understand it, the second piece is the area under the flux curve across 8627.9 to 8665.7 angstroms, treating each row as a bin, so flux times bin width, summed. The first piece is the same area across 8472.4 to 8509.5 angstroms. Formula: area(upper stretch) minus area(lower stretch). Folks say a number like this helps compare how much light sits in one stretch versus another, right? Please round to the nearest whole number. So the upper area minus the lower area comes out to -28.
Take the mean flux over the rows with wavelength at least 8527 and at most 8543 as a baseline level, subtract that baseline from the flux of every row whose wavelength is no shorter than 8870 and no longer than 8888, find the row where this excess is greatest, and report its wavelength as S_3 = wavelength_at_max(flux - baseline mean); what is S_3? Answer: 8886.98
